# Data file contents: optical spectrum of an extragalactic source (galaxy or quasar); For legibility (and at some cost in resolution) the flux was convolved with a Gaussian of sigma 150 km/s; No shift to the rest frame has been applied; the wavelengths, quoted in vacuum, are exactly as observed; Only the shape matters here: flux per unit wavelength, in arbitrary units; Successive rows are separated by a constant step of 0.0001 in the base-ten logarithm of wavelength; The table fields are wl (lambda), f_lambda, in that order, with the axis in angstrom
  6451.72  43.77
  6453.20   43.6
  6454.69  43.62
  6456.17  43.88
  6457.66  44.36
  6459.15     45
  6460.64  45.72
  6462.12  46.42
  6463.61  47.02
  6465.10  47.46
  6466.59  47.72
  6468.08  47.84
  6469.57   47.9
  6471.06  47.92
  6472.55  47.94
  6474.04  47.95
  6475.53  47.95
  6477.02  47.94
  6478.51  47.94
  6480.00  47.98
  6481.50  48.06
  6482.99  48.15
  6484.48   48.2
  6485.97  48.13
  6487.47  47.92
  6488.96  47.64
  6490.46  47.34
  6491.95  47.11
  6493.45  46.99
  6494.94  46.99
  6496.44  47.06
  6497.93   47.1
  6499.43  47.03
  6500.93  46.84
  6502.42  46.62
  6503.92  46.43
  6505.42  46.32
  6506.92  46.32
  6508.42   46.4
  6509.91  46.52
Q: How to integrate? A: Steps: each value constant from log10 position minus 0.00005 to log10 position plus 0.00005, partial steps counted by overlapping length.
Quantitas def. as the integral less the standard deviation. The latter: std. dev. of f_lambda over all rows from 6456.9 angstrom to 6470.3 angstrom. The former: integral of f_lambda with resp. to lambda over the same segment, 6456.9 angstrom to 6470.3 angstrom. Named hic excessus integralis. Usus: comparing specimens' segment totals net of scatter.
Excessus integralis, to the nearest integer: 623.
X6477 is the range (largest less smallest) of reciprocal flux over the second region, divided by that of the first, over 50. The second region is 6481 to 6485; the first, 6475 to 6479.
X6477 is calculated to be 0.278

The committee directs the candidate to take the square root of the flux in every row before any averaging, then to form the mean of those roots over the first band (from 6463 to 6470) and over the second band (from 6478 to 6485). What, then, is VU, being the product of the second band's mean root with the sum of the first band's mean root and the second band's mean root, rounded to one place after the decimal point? 95.9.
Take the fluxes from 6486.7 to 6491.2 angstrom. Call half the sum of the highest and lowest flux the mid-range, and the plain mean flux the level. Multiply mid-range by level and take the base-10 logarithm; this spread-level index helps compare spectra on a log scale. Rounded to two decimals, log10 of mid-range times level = 3.36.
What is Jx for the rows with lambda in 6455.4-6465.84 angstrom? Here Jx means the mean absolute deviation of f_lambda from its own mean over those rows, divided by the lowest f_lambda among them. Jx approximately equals 0.025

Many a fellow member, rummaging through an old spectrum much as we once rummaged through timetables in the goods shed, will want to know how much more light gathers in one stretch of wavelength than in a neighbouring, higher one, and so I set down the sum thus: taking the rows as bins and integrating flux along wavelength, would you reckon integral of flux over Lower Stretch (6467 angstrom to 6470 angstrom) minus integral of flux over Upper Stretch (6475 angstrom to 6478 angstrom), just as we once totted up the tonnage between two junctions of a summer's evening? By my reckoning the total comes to 0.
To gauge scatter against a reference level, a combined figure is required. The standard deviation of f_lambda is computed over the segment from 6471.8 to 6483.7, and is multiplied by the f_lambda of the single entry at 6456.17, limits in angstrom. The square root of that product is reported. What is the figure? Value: 1.8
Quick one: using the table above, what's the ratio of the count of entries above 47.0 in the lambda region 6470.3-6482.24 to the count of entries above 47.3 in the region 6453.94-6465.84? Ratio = 8.0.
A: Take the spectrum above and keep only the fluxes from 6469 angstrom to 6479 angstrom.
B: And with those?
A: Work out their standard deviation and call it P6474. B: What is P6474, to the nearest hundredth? 0.02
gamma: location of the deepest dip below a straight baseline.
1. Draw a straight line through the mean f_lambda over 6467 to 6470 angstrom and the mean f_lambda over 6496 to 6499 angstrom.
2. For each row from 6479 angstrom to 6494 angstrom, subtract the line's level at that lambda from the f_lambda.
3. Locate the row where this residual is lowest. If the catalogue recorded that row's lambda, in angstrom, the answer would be 6493.45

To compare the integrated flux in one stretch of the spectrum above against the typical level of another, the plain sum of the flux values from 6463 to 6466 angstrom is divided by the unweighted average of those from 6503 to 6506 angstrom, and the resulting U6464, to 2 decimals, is 2.04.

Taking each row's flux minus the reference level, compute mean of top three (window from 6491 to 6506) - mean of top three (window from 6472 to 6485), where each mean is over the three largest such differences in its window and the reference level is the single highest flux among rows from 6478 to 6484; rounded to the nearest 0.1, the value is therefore -1.0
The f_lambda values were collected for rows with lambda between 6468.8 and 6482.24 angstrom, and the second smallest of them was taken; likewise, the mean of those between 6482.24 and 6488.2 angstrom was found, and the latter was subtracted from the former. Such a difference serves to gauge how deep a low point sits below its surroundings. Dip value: -0.2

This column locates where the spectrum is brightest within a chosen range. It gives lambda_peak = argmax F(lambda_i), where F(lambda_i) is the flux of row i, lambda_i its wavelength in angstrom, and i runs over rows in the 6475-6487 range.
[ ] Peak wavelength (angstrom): 6484.48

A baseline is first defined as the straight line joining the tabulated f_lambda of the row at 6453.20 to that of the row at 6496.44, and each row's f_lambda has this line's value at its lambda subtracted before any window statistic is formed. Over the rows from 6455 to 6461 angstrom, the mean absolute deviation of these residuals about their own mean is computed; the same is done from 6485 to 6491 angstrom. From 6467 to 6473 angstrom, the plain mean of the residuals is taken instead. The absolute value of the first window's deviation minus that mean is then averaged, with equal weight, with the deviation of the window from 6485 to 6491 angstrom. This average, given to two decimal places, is 1.41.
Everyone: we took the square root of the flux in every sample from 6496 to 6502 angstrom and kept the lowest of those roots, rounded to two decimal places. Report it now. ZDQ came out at 6.84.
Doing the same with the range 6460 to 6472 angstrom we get 6.76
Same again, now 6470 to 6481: 6.92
